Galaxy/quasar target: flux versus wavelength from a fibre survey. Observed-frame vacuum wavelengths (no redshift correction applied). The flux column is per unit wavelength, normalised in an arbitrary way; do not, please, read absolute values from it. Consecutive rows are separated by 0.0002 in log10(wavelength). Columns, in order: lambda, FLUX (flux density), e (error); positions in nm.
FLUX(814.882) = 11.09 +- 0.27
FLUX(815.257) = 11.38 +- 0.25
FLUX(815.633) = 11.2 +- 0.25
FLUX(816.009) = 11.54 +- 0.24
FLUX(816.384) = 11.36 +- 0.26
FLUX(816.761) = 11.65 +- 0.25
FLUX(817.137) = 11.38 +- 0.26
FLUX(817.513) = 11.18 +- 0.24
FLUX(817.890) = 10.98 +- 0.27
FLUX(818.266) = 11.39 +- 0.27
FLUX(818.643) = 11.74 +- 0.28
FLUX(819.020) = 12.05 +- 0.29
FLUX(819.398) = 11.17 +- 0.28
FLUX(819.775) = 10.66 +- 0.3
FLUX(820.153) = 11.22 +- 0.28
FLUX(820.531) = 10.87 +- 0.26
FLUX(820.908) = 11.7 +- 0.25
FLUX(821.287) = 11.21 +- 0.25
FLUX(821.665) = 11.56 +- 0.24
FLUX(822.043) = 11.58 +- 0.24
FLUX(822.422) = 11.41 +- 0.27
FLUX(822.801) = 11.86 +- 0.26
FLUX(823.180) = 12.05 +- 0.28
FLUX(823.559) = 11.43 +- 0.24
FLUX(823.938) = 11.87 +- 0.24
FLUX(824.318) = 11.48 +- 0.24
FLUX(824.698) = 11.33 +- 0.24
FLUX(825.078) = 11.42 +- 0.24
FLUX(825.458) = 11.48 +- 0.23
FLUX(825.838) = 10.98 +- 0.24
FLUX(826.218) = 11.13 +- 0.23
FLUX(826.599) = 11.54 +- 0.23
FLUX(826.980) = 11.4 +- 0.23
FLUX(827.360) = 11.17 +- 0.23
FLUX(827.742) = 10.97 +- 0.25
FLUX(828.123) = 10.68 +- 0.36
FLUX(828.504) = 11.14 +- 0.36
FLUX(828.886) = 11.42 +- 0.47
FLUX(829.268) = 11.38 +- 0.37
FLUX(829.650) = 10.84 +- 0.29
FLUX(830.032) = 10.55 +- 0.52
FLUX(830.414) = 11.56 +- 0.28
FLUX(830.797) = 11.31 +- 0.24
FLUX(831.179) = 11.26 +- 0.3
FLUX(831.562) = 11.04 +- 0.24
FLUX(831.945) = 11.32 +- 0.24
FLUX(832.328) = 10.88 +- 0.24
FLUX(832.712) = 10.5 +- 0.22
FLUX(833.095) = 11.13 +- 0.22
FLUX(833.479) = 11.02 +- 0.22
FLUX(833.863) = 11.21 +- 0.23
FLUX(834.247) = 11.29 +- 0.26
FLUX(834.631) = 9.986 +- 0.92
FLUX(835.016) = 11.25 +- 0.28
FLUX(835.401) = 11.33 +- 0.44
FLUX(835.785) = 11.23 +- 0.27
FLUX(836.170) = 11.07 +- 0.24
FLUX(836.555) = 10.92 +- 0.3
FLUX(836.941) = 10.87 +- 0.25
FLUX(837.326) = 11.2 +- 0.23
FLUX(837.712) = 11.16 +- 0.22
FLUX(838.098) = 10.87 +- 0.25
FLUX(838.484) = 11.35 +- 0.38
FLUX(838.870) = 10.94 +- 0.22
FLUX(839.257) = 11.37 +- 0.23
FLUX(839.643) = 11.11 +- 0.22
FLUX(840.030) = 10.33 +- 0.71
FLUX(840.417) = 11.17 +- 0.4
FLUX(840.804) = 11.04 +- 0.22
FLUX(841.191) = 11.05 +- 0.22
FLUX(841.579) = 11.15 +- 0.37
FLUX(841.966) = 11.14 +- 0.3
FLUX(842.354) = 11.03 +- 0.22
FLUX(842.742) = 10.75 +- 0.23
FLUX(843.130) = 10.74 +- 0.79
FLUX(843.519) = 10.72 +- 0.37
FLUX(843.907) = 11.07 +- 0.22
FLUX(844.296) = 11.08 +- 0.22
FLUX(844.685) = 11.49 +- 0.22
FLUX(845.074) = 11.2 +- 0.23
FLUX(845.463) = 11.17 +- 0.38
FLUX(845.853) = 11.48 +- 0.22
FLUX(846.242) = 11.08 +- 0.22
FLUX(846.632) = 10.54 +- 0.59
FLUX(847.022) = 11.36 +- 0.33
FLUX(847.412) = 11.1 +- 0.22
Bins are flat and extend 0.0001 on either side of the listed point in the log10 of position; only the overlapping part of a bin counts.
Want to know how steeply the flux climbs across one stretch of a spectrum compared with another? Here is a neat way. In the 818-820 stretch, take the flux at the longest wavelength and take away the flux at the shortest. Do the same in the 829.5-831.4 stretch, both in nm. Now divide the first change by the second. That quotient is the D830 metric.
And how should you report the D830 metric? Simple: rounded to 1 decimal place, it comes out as -1.7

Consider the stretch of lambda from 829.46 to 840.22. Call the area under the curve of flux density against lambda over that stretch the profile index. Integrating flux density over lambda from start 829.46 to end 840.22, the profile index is 119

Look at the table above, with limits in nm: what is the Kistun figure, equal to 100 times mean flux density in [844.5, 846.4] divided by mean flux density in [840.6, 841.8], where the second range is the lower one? 101.8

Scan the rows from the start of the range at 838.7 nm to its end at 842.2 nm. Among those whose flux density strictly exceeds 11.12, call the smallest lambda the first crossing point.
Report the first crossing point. 839.257 nm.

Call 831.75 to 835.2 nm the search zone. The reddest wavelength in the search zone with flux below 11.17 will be 834.631 nm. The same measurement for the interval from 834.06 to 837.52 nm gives 836.941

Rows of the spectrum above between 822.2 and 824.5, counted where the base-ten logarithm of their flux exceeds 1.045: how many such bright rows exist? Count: 6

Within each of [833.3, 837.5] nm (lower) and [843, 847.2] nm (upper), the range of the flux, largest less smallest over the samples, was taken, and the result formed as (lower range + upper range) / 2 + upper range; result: 2.1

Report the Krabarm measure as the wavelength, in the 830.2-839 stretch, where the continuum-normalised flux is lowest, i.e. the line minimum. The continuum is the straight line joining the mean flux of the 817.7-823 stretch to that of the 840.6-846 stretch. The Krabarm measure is 834.631 nm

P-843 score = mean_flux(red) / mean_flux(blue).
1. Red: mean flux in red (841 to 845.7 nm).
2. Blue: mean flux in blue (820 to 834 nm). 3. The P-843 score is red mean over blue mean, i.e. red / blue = 0.981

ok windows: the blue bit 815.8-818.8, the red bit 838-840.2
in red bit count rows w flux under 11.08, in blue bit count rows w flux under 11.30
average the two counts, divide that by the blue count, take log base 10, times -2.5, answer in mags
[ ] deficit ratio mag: -0.24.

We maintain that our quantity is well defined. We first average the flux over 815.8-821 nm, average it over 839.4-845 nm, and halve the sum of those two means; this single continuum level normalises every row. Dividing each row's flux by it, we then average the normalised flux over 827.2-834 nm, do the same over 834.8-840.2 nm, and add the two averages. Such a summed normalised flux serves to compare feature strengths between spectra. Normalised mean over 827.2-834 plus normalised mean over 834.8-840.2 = 1.98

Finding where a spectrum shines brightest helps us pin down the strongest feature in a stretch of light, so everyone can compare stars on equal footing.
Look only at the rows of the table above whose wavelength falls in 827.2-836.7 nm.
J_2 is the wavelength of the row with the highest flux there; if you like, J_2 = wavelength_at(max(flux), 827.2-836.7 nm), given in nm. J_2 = 830.414 nm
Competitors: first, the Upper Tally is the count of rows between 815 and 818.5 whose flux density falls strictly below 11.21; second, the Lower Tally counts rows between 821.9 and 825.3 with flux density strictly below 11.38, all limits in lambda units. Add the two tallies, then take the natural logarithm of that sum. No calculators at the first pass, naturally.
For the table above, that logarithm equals 1.39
